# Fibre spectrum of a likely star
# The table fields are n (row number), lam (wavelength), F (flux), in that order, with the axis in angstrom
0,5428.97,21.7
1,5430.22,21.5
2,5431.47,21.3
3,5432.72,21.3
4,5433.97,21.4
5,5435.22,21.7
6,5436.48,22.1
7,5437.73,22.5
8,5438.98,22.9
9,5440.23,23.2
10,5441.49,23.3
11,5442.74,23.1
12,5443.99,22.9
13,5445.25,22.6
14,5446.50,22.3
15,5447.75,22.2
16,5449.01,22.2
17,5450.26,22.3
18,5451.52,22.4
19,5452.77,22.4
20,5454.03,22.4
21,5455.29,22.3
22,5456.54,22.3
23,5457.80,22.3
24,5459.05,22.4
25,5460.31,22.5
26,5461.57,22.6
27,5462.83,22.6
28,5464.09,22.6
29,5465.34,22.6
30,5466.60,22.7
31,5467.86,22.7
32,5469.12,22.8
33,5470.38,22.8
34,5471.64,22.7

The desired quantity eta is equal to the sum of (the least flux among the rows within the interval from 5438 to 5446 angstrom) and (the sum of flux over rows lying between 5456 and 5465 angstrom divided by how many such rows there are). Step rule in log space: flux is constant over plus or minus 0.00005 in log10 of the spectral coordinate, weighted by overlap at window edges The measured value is 45.1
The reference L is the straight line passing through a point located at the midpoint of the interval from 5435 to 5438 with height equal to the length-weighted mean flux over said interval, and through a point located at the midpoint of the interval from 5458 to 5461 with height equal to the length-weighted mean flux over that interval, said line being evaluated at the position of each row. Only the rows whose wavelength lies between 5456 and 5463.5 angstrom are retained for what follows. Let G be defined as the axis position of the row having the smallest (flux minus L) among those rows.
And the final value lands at 5457.80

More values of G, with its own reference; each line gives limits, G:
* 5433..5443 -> 5433.97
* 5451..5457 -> 5456.54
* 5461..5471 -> 5465.34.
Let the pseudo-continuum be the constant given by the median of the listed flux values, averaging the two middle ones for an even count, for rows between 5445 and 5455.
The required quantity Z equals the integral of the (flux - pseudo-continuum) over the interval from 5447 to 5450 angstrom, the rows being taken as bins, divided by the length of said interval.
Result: -0.1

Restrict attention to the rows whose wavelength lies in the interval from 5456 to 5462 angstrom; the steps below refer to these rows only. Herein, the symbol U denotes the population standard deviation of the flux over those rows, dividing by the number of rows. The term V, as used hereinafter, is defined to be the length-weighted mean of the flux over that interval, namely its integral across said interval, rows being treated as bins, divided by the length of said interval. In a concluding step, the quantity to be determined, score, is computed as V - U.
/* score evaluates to 22.3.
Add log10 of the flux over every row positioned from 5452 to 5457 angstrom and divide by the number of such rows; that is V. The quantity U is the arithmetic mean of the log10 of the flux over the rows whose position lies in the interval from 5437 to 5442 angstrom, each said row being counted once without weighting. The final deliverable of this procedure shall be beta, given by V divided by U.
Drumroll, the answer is 0.99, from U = 1.36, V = 1.35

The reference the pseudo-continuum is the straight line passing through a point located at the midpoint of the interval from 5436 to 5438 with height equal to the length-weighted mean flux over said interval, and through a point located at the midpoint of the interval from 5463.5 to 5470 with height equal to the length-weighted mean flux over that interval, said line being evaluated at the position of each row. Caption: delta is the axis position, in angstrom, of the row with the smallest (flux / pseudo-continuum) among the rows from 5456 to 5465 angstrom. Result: 5457.80 angstrom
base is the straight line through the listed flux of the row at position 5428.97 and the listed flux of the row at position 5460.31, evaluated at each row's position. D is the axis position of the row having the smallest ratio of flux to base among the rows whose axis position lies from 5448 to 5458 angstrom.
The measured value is 5457.80 angstrom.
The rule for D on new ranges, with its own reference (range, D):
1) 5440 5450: 5449.01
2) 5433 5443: 5433.97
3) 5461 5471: 5465.34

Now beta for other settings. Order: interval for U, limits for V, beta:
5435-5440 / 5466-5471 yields 1.01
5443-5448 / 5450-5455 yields 1.00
